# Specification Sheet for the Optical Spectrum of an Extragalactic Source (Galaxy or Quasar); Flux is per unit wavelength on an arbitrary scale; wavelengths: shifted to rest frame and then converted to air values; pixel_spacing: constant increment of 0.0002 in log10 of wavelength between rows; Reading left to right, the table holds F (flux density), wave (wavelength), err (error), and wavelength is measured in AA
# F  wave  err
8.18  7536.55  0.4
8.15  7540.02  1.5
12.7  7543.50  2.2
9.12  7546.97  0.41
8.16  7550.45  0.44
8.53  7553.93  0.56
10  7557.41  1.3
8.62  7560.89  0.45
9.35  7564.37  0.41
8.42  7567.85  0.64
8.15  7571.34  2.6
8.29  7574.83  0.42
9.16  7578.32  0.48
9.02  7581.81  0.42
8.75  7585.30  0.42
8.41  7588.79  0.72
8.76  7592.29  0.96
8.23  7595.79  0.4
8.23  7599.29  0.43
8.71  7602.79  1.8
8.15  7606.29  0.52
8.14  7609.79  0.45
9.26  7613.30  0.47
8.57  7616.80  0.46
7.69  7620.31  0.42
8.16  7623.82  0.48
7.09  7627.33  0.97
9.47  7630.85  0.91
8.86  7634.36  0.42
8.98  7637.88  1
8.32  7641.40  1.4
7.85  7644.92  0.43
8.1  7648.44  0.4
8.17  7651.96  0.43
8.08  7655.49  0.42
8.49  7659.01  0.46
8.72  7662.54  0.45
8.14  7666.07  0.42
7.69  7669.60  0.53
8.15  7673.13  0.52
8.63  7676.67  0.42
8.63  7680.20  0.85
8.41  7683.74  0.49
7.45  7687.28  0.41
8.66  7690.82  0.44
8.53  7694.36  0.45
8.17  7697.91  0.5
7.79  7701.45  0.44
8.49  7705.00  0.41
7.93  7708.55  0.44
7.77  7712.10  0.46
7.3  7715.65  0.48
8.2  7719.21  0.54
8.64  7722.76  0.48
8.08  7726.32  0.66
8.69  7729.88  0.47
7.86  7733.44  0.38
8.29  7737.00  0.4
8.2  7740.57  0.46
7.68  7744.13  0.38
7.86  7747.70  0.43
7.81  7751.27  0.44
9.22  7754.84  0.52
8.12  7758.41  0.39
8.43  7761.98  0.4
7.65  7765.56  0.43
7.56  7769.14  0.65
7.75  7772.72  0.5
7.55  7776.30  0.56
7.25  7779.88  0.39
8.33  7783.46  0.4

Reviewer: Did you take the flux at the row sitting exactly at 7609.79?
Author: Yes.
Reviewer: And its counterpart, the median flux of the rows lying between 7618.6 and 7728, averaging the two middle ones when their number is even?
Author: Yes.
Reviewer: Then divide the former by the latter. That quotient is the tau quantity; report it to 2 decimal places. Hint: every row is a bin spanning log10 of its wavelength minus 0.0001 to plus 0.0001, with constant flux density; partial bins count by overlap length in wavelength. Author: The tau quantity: 1.00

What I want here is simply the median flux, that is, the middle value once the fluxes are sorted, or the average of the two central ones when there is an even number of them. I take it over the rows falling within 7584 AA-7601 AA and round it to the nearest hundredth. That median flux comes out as 8.41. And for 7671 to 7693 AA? 8.52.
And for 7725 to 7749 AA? 8.08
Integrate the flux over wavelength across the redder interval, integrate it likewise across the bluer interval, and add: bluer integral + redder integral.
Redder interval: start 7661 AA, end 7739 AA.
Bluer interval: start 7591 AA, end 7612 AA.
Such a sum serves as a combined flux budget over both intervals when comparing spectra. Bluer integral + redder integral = 815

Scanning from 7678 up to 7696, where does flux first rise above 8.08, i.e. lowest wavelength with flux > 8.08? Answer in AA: 7680.20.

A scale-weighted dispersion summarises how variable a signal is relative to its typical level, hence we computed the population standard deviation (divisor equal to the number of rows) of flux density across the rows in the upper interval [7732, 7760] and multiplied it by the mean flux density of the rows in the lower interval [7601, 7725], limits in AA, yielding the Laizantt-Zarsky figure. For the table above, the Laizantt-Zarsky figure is 3.78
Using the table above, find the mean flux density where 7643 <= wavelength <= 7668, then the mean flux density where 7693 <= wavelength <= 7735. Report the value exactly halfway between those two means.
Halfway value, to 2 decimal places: 8.17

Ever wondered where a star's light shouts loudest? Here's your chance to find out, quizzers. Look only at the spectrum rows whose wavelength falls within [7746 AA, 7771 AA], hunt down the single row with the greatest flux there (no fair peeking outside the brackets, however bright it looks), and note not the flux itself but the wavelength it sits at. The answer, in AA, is 7754.84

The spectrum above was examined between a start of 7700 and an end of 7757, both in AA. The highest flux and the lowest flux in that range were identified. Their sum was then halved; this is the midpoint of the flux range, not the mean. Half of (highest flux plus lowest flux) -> 8.26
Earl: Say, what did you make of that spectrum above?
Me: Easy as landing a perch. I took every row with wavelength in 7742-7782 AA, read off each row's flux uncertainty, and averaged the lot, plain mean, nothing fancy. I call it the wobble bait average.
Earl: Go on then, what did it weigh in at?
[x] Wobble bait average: 0.46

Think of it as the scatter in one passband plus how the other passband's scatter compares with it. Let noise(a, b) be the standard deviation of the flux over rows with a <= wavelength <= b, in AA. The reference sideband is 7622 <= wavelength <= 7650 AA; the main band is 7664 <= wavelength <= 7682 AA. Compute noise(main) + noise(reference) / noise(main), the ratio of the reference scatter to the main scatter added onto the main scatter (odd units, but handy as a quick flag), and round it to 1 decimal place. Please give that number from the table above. 2.3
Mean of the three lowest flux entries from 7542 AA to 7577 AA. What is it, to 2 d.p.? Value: 8.20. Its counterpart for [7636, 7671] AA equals 7.87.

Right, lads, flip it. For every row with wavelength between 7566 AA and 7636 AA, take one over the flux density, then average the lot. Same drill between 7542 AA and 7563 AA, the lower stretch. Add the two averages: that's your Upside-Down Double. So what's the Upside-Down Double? 0.226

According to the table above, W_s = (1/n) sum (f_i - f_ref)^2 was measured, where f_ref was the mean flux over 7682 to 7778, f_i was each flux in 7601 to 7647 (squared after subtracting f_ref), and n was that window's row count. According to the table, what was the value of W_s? 0.51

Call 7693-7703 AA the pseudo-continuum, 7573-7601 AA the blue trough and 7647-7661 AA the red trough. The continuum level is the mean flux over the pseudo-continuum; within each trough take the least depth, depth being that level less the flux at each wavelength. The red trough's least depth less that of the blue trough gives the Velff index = 0.7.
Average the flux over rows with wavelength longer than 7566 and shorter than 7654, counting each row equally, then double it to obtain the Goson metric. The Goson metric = 16.9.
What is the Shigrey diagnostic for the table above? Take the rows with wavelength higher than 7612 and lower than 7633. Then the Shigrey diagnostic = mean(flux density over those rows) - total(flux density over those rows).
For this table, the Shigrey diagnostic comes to -41.9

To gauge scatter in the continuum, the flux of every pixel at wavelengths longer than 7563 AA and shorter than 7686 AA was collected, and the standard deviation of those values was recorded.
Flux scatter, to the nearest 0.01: 0.50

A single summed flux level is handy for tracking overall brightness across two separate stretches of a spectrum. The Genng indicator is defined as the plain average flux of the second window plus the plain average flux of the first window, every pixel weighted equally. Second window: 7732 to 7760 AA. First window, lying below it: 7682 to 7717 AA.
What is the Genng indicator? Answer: 16.2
